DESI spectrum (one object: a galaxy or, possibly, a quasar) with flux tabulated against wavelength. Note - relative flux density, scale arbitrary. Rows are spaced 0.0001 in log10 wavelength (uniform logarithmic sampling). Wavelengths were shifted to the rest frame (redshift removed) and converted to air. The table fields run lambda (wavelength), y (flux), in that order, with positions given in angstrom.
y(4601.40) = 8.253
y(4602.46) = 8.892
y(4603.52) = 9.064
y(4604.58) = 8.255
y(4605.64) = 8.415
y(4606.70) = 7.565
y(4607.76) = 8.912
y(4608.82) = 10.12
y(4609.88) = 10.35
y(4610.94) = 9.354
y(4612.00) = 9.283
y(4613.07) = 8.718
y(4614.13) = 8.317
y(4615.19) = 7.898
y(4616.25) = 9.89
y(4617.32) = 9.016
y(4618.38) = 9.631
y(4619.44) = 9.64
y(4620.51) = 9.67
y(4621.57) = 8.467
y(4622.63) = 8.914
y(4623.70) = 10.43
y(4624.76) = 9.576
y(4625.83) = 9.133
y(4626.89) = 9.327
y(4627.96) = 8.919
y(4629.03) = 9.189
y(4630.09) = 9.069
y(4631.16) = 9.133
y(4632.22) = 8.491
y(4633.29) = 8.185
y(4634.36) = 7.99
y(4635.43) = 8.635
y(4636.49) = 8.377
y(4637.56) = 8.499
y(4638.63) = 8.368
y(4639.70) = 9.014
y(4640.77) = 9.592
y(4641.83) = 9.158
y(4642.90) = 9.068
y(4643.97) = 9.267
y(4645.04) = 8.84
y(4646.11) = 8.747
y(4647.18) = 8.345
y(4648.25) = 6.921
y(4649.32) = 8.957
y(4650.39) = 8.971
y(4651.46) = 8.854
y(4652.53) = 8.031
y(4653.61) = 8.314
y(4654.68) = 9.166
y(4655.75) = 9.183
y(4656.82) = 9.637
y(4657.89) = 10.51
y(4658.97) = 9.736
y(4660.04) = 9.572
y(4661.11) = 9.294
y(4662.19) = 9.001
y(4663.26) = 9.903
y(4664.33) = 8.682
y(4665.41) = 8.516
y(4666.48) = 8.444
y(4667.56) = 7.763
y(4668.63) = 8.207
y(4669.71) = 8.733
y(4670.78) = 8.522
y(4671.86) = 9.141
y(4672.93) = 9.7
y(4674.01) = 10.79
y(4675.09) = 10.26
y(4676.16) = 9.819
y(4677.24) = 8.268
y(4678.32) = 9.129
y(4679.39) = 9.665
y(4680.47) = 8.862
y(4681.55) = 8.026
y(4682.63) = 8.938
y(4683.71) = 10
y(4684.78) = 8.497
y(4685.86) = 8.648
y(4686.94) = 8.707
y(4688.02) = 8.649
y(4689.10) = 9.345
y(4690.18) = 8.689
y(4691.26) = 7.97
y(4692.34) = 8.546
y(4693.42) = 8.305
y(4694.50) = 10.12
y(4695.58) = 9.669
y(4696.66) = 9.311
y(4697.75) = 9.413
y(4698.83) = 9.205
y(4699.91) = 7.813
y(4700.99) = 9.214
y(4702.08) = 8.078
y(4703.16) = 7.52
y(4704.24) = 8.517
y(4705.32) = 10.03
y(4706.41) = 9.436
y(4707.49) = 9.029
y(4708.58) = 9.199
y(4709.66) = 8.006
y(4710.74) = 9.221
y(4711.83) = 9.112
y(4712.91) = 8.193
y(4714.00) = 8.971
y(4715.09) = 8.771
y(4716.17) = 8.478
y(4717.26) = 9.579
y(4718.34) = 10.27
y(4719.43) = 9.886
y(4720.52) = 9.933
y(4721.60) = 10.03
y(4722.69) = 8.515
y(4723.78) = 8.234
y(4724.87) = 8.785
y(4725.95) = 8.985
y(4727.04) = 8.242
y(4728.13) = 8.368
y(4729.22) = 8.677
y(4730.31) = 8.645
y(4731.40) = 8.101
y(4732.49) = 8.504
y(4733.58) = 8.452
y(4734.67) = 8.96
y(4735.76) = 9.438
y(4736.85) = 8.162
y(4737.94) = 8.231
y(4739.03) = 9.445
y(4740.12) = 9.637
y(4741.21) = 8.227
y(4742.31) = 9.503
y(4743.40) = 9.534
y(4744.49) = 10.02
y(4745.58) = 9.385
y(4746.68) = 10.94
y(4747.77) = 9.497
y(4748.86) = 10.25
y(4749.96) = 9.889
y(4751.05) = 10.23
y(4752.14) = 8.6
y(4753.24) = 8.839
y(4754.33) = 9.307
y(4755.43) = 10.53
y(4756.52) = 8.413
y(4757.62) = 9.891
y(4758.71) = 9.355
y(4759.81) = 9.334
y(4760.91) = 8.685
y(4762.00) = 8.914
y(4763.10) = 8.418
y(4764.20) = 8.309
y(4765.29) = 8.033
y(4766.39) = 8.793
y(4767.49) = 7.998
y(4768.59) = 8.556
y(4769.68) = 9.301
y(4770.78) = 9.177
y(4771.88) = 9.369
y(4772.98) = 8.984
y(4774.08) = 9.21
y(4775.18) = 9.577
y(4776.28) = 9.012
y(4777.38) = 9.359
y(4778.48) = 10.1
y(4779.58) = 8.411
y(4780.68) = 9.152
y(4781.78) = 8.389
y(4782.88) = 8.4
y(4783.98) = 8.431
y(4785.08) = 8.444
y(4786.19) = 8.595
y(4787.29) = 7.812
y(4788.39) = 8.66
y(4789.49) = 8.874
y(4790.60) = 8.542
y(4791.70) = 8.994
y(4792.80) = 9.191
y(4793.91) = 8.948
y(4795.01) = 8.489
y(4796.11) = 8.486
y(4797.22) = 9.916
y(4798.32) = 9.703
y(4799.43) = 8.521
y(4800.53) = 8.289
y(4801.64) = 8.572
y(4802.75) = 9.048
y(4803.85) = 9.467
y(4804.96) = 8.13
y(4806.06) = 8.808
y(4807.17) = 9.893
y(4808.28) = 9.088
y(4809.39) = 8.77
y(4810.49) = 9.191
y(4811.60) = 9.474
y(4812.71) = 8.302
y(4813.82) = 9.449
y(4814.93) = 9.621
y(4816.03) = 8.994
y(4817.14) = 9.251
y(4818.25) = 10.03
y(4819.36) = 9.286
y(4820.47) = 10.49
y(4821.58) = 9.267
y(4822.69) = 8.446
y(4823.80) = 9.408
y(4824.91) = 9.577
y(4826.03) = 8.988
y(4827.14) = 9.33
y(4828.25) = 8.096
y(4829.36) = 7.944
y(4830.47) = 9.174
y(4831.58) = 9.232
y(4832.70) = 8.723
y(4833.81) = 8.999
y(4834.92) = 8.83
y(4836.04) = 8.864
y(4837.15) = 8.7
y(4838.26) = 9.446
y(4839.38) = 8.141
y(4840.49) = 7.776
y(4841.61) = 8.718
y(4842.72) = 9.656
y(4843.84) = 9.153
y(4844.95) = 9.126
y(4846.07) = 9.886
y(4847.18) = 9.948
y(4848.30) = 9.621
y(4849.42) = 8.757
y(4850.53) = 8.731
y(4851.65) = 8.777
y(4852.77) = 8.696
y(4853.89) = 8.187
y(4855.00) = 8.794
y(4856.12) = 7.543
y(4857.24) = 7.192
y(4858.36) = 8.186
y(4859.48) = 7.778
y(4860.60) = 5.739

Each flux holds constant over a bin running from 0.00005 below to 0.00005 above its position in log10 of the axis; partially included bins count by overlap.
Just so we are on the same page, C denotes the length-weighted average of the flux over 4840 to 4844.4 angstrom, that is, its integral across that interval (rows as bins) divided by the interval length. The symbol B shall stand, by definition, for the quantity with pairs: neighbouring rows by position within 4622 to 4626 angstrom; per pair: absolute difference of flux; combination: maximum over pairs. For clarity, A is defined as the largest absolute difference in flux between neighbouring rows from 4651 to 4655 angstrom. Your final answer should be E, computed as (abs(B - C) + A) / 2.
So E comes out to 4.1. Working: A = 0.9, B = 1.5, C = 8.8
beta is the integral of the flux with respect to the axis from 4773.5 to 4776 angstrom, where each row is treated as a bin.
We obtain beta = 23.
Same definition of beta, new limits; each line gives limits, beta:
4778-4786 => 70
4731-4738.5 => 64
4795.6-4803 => 66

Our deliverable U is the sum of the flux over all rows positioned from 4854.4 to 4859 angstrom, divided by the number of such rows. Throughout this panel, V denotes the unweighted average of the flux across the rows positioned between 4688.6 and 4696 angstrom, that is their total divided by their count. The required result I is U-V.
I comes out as -1.02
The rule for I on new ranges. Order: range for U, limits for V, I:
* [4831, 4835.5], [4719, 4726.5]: -0.25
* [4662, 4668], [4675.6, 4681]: -0.43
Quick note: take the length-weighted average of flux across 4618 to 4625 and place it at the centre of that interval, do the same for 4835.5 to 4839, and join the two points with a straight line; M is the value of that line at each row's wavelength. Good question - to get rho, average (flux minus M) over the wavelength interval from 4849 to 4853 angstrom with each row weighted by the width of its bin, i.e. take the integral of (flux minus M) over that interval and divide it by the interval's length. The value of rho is -0.2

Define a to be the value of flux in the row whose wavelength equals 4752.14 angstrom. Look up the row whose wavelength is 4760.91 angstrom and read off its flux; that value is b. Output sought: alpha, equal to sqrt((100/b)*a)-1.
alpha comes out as 8.95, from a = 8.6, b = 8.685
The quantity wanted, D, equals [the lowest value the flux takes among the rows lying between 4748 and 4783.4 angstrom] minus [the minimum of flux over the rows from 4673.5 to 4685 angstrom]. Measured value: 0.0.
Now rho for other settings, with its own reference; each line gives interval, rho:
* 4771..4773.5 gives 0.1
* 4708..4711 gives -0.5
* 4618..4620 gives 0.2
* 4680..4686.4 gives -0.5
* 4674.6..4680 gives 0.1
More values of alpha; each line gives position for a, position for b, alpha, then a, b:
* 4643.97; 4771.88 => 8.95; 9.267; 9.369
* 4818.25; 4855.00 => 9.68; 10.03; 8.794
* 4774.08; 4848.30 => 8.78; 9.21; 9.621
